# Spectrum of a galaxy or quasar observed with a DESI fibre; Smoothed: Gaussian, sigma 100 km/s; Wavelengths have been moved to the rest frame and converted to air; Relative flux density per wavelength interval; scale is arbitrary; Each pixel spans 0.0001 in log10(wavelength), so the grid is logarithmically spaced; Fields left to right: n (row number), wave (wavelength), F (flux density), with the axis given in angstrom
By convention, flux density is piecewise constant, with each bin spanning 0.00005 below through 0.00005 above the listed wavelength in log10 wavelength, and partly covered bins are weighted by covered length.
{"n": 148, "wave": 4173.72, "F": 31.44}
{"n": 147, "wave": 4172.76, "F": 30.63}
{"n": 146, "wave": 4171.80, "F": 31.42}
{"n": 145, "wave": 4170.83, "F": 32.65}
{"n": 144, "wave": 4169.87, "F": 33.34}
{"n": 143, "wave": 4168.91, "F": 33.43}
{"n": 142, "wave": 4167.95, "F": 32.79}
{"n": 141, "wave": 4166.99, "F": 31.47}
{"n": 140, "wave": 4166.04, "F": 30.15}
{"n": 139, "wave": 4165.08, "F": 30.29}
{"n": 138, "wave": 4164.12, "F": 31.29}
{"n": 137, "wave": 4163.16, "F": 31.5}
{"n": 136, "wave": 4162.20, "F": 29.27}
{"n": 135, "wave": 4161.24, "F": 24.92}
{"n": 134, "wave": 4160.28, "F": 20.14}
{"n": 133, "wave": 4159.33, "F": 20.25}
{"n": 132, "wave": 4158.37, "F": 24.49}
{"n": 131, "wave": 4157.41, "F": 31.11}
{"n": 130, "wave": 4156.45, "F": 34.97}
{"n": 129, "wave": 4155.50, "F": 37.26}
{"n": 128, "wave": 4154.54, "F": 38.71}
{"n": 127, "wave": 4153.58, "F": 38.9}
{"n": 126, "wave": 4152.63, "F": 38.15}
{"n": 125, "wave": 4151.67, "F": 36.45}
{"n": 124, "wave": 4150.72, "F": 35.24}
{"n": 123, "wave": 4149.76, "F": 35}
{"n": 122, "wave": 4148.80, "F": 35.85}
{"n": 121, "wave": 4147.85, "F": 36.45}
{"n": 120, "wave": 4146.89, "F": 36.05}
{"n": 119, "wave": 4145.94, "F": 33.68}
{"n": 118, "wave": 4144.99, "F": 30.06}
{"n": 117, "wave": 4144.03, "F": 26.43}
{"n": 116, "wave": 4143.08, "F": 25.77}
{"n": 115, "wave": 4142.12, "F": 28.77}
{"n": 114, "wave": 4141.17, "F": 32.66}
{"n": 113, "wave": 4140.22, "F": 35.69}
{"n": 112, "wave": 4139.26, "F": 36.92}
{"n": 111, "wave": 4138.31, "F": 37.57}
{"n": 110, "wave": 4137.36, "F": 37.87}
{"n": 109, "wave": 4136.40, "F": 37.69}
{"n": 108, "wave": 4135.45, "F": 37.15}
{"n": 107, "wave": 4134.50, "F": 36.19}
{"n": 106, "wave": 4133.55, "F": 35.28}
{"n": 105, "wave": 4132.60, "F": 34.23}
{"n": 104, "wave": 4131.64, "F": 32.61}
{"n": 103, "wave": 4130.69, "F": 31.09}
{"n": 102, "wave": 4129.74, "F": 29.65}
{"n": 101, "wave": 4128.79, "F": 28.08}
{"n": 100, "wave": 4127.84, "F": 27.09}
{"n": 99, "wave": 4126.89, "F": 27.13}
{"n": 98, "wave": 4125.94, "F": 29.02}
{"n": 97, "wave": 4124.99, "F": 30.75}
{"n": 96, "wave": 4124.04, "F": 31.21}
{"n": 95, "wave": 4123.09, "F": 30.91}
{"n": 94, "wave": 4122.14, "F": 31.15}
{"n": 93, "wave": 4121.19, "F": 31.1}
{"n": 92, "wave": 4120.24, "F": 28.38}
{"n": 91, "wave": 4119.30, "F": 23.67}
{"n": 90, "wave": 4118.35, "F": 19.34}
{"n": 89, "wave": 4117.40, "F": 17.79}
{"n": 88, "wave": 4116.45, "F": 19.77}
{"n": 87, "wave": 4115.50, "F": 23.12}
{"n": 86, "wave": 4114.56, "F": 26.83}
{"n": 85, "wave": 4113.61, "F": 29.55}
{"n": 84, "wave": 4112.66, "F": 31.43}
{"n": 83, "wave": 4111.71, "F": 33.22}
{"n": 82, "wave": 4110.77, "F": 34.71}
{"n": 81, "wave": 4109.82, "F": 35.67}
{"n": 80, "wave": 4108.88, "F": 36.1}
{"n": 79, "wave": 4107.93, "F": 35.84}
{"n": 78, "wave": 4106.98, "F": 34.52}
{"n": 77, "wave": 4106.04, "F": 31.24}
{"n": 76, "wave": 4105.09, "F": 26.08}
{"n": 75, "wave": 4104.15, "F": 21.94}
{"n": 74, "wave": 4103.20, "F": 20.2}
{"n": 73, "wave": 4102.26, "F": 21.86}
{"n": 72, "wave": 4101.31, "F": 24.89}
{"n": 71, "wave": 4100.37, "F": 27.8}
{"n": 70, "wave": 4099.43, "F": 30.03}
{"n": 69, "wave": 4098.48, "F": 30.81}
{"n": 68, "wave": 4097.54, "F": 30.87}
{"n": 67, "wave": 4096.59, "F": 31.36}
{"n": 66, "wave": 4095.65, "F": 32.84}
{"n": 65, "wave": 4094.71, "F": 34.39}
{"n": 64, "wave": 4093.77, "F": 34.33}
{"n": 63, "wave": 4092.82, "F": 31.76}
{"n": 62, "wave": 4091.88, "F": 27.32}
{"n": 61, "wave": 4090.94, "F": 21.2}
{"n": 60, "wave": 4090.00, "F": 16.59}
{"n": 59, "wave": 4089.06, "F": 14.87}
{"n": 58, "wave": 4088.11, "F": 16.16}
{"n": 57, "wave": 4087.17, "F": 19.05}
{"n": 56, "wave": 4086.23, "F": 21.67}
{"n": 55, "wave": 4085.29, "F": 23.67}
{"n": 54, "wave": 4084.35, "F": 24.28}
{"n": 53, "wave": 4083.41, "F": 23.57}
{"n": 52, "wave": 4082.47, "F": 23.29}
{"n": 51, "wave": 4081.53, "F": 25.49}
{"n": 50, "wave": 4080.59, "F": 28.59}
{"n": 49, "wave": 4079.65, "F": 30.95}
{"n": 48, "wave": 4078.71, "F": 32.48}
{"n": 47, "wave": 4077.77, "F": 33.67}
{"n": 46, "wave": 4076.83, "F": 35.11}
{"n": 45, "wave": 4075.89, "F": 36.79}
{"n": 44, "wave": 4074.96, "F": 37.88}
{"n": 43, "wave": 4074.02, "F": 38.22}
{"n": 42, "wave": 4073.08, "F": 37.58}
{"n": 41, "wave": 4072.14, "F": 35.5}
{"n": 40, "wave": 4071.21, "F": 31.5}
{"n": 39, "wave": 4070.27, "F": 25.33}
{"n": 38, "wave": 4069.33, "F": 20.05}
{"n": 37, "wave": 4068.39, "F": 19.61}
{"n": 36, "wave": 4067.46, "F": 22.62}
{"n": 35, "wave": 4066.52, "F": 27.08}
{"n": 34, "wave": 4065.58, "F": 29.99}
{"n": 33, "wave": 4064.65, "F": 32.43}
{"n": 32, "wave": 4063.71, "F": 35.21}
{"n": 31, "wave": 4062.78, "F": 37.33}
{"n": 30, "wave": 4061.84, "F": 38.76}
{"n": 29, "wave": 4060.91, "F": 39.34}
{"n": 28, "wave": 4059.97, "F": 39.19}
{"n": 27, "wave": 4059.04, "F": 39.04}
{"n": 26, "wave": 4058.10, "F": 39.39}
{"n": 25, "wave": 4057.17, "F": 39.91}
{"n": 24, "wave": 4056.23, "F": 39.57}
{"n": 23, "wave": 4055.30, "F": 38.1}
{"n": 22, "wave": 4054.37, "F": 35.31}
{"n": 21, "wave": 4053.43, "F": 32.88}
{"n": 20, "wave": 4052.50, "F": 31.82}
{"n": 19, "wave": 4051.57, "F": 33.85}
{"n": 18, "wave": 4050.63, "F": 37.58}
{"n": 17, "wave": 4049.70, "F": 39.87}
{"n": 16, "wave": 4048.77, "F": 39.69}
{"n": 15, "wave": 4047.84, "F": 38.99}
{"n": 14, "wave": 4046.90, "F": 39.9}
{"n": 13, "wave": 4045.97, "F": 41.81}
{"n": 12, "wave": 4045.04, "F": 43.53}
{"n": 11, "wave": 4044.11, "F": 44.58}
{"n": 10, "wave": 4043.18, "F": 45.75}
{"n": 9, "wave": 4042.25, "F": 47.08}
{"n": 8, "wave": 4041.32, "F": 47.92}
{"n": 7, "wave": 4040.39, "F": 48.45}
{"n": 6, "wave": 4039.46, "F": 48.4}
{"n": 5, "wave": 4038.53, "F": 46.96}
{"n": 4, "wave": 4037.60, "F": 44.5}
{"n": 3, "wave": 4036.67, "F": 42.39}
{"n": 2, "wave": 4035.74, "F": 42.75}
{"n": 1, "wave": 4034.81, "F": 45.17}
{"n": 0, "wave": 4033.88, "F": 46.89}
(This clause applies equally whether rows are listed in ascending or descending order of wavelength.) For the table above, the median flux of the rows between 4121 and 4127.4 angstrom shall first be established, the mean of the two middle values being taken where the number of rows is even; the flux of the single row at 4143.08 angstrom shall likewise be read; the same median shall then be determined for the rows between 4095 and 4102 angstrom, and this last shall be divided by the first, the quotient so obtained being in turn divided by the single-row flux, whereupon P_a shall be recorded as 0.039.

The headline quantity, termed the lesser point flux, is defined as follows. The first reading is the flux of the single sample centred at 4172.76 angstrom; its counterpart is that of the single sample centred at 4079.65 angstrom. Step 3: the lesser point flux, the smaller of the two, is 30.6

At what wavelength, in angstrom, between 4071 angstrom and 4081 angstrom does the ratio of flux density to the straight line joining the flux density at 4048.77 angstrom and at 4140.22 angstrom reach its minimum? 4080.59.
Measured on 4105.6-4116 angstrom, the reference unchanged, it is 4115.50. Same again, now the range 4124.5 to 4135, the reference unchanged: 4127.84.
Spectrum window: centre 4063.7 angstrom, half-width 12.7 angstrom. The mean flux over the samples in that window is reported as 33.9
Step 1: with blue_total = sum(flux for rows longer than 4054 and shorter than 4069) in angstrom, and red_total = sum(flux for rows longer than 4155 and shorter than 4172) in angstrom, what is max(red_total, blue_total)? 553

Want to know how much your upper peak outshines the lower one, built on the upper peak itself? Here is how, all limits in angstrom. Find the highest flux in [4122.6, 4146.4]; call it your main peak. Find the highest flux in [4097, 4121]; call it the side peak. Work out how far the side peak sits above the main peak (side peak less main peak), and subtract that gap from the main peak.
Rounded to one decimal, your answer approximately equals 39.6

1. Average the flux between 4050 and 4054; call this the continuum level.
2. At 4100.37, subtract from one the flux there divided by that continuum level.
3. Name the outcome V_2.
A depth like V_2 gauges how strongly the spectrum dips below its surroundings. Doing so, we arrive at 0.2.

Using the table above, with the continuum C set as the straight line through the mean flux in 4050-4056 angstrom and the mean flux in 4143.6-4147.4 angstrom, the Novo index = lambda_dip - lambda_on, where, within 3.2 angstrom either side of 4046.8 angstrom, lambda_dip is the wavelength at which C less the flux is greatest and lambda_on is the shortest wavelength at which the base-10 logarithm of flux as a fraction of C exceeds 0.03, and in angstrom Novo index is 3.7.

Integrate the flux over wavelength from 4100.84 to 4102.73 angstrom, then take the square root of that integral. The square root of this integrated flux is 6.6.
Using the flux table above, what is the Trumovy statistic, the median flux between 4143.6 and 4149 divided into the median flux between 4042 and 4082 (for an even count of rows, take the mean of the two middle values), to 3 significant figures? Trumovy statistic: 1.07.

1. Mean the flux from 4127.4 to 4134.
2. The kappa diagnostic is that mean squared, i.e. 970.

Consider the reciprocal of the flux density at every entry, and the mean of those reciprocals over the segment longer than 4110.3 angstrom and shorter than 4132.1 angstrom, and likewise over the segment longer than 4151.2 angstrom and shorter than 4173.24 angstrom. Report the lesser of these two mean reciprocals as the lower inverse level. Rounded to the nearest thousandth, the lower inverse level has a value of 0.033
